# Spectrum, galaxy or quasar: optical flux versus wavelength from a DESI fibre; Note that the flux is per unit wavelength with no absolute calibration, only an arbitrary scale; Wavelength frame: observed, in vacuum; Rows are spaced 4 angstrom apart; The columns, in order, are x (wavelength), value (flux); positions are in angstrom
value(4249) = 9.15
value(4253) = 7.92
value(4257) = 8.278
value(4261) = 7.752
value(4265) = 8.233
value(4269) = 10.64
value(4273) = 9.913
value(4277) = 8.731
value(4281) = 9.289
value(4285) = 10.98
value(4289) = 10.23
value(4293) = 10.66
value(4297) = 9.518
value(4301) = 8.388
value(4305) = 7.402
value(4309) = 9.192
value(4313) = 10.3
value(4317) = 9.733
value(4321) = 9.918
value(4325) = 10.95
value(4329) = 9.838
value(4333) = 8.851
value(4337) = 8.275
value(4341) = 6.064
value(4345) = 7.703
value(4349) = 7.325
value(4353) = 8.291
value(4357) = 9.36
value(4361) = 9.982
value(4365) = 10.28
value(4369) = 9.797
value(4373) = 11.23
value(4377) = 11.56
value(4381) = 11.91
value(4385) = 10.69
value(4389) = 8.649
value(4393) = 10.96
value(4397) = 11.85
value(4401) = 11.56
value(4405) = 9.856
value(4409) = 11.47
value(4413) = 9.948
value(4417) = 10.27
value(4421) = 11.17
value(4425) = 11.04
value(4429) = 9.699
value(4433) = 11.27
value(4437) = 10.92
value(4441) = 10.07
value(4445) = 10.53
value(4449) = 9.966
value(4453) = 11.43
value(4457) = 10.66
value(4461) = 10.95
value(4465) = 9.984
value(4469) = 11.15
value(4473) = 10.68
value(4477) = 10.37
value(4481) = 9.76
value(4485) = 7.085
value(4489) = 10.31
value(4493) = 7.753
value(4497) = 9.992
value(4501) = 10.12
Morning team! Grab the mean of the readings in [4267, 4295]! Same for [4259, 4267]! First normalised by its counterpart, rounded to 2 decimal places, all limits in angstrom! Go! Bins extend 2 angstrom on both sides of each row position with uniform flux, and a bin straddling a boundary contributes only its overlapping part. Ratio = 1.26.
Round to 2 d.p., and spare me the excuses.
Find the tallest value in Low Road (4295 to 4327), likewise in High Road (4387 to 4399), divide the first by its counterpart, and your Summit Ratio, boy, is 0.92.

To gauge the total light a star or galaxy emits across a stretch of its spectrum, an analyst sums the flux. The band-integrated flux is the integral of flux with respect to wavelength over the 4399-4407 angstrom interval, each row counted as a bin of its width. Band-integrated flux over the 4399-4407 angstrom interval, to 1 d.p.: 85.7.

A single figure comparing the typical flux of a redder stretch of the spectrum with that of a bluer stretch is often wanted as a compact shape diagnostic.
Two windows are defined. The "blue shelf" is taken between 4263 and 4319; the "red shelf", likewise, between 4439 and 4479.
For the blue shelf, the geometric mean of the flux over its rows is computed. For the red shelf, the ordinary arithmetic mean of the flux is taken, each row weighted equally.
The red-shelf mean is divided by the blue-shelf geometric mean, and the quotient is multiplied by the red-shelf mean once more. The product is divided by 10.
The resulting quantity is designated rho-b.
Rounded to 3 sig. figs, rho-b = 1.18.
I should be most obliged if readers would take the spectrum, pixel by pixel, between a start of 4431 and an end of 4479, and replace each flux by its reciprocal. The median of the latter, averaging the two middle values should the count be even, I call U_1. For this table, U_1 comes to 0.094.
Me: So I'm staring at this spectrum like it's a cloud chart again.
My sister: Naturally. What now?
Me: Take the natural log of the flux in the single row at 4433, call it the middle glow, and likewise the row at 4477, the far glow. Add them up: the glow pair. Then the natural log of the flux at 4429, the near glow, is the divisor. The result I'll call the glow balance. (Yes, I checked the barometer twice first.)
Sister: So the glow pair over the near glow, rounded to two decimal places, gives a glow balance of 2.10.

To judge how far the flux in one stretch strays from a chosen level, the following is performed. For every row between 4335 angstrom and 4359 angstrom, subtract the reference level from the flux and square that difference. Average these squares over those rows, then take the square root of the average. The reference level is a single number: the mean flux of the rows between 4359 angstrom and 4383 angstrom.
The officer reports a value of 3.1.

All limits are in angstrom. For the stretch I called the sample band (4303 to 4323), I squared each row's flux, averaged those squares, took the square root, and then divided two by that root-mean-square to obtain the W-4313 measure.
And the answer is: 0.214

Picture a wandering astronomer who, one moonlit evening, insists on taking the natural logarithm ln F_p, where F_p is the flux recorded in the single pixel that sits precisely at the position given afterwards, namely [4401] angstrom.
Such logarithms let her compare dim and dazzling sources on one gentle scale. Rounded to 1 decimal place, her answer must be 2.4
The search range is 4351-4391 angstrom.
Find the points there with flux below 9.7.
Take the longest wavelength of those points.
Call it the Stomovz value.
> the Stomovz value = 4389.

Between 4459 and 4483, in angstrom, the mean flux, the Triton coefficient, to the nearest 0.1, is 10.5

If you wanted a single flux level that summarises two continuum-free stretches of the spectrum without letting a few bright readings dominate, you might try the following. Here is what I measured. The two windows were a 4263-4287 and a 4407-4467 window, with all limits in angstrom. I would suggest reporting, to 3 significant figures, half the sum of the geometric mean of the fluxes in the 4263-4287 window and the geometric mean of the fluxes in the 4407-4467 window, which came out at 10.1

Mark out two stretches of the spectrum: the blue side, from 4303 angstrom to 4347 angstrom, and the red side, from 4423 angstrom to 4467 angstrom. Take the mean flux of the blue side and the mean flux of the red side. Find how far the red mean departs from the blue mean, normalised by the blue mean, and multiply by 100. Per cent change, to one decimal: 18.6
